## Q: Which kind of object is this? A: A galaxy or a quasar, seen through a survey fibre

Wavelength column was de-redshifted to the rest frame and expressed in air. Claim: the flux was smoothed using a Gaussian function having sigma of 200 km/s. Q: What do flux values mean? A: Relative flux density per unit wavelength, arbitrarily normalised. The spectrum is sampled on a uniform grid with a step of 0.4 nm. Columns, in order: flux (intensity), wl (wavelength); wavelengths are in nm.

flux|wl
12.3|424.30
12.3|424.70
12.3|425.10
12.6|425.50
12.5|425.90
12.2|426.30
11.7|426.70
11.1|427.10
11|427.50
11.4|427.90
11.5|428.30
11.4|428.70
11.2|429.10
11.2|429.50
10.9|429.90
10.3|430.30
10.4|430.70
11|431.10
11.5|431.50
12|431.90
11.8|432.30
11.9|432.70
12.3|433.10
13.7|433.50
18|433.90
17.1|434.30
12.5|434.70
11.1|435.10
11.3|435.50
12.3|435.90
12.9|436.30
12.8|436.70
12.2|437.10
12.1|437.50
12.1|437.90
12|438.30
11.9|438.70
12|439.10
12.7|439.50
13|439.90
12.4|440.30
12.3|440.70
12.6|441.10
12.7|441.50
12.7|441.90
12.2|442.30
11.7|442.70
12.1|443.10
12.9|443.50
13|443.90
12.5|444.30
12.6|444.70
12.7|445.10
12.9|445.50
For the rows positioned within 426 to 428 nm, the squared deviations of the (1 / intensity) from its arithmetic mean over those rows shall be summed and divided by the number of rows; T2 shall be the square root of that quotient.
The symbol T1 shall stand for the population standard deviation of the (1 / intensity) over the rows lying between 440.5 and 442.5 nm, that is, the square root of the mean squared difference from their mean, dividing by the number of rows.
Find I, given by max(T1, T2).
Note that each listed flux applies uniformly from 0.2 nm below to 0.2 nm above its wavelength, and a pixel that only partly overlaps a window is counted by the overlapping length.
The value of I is 0.0032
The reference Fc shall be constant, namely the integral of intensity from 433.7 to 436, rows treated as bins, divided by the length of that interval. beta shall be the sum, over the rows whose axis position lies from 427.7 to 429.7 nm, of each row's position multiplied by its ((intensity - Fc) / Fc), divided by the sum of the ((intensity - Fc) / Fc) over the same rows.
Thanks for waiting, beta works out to 428.72 nm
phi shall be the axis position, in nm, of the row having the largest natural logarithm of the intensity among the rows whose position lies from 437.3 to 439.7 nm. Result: 439.50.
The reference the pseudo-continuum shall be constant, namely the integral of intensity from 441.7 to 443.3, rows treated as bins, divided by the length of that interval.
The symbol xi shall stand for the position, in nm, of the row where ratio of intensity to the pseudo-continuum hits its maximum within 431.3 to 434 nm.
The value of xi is 433.90 nm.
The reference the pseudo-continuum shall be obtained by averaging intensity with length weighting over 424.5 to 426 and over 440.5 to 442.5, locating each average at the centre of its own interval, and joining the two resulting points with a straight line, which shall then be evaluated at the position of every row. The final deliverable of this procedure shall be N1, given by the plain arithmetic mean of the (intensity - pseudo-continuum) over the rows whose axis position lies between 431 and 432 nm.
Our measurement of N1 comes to -1.0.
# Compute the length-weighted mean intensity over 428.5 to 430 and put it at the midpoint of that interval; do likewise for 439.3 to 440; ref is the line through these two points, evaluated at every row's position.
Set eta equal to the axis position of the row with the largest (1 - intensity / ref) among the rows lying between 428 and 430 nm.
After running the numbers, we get 429.90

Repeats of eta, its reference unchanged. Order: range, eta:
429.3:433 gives 430.30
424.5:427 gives 426.70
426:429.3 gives 429.10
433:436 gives 435.10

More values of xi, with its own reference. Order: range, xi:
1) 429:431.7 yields 431.50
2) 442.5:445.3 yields 443.90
